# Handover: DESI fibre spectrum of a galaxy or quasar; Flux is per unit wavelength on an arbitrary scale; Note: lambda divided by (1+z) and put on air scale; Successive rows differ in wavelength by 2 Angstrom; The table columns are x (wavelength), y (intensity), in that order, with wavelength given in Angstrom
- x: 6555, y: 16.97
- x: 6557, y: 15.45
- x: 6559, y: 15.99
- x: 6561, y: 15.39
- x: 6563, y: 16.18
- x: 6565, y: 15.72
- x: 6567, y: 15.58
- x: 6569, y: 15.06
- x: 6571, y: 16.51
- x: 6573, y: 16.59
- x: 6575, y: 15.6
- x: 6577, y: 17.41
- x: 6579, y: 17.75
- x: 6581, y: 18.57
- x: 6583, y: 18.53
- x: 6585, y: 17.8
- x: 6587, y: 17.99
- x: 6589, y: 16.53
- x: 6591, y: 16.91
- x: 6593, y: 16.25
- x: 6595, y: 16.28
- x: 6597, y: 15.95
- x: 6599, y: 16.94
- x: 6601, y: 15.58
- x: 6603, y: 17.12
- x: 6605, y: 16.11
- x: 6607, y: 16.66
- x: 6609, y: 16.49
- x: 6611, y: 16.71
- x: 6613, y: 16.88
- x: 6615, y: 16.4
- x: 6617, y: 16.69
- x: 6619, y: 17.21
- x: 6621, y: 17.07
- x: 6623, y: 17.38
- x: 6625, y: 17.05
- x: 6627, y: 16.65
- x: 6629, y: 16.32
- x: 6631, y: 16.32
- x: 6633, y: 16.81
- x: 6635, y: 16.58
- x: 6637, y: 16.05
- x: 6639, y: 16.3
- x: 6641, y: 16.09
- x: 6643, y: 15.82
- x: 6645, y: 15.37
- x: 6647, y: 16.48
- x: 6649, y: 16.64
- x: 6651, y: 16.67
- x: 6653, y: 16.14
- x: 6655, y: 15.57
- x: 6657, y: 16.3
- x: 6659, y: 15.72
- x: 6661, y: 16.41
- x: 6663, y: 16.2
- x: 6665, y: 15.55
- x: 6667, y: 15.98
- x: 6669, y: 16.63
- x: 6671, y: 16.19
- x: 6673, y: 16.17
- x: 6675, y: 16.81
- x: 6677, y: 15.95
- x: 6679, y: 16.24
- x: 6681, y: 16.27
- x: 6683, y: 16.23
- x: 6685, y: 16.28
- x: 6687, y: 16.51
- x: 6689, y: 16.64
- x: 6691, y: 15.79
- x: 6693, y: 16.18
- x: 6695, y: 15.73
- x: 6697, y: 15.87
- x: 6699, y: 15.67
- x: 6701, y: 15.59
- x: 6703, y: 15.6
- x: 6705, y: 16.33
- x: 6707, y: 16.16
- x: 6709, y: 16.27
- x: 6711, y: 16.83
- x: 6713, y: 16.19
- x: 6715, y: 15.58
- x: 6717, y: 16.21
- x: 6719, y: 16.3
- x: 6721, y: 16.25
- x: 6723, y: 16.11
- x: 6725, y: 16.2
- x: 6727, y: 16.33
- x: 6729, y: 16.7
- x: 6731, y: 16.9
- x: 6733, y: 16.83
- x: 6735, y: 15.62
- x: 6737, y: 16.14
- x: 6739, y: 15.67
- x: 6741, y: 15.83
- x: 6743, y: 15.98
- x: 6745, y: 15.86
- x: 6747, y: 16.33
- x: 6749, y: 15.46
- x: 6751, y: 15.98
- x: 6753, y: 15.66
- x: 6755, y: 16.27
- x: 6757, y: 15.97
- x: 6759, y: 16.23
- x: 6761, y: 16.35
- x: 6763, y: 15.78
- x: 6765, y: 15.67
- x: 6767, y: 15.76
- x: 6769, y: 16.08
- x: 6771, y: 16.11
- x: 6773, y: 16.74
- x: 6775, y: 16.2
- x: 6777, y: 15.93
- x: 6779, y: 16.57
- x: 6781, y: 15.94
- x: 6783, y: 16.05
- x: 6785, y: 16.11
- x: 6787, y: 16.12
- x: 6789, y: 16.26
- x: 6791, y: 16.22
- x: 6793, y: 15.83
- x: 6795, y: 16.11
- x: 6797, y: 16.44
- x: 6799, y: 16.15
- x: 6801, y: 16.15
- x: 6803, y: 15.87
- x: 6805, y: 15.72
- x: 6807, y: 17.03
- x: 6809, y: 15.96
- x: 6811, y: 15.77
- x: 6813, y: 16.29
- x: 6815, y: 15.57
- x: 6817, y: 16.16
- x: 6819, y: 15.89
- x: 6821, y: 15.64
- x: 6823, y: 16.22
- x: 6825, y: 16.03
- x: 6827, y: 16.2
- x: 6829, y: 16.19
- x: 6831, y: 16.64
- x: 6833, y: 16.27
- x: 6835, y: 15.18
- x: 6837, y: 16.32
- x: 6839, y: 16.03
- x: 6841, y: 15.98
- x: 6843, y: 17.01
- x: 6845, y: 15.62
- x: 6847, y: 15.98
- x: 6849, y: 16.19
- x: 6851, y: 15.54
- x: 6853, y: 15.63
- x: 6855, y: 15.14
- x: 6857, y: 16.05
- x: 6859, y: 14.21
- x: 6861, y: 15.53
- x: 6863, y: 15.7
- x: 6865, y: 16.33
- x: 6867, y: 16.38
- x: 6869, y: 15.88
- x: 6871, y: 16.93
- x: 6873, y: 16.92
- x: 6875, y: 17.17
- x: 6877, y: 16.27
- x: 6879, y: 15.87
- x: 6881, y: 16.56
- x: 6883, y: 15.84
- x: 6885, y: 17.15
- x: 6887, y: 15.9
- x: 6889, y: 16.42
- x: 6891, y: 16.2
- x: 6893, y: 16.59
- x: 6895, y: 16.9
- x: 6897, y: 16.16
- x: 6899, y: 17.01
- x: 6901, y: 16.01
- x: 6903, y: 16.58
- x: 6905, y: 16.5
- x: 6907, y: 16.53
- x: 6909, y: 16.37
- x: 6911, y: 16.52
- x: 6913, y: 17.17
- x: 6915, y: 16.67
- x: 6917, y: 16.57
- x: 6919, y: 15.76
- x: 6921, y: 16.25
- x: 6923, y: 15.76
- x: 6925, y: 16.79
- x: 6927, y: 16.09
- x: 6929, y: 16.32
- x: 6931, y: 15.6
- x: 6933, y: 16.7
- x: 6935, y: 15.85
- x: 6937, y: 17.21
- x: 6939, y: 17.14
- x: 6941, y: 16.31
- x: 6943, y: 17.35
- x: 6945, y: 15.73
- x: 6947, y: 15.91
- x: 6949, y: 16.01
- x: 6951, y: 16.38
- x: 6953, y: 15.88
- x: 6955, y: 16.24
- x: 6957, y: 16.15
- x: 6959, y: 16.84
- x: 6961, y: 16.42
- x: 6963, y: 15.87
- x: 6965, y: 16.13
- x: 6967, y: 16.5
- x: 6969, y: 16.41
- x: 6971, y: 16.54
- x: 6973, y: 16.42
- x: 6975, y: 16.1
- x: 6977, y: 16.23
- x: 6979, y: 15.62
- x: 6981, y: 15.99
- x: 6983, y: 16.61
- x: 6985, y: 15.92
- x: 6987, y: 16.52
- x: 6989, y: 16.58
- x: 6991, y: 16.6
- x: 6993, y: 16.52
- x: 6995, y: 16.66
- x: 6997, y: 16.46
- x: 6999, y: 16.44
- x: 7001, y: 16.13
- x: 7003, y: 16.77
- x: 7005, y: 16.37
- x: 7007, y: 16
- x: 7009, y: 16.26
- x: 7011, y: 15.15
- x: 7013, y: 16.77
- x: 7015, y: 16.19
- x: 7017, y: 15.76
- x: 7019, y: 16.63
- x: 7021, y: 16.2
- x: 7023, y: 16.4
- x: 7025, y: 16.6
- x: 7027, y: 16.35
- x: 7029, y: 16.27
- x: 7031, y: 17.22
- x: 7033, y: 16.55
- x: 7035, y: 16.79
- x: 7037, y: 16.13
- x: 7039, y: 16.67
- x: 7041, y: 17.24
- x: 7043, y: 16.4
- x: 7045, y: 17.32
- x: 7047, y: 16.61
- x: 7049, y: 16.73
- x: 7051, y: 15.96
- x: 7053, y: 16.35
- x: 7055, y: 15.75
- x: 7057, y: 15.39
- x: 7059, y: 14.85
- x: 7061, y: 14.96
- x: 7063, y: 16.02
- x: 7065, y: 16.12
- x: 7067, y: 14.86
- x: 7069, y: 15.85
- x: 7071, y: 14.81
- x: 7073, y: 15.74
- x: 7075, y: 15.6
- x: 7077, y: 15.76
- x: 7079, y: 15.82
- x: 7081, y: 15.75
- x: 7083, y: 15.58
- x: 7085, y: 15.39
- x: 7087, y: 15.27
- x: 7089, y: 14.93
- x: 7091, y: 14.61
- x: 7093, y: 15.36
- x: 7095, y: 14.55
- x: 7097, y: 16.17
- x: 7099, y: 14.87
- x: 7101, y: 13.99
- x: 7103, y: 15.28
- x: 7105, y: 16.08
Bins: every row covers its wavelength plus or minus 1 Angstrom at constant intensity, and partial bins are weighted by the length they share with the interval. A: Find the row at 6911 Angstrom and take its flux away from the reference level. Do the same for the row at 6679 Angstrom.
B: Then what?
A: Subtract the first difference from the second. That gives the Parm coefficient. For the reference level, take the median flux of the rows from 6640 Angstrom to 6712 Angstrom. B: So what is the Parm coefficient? 0.3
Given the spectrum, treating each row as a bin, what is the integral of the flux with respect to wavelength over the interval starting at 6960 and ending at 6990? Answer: 488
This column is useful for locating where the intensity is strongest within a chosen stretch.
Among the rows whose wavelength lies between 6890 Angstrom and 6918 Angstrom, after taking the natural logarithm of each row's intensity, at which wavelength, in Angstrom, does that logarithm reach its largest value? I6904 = 6913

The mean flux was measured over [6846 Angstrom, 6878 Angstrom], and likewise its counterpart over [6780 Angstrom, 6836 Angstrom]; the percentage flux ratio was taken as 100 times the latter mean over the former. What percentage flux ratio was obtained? 101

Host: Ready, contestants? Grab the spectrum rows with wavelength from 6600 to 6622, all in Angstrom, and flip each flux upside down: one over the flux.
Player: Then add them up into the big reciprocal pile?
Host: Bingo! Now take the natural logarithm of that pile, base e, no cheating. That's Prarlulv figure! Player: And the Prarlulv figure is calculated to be -0.4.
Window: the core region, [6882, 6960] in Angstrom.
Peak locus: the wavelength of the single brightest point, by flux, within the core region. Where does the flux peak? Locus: 6943 Angstrom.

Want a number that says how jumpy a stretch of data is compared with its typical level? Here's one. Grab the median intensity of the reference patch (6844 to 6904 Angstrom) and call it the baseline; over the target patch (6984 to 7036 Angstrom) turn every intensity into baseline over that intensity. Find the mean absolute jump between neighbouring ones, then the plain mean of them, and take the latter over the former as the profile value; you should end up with 38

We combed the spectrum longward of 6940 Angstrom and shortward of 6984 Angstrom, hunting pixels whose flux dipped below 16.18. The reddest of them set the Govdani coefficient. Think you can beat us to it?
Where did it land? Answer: 6981 Angstrom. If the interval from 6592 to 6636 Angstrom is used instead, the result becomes 6605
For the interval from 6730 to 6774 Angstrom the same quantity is 6771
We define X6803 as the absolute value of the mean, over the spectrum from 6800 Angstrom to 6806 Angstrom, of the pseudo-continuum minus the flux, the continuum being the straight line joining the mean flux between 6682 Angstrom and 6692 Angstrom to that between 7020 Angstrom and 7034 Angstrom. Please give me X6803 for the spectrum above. 0.45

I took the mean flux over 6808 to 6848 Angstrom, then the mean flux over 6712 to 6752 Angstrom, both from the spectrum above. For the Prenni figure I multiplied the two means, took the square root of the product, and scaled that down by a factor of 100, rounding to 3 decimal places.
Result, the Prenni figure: 0.161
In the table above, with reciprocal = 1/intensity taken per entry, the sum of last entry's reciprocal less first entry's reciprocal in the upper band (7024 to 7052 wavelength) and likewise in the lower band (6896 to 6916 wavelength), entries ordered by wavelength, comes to 0.001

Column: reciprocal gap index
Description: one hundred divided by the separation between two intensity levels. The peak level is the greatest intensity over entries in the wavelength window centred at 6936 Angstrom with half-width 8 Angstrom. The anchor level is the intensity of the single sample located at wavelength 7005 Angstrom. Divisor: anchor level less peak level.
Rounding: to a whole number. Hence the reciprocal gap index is -102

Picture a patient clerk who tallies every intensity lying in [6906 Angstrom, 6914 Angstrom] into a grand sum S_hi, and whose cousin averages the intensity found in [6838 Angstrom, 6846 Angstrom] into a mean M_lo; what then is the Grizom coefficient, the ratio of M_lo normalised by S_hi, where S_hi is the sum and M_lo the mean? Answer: 0.243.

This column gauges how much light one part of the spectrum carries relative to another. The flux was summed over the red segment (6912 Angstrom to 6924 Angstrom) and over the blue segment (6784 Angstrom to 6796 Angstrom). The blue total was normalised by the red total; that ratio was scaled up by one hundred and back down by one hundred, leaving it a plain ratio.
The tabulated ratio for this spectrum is 0.98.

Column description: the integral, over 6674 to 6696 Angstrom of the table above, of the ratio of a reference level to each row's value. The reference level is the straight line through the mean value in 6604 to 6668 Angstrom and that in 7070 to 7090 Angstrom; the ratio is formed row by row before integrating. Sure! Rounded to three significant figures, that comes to 22.1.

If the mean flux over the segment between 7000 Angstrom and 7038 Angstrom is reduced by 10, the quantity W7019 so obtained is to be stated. 6.34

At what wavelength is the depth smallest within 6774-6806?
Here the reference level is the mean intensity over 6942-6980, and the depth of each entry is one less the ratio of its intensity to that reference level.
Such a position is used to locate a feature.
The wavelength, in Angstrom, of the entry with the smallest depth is 6779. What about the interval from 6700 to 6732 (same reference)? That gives 6731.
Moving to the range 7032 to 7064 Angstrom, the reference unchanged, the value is 7045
